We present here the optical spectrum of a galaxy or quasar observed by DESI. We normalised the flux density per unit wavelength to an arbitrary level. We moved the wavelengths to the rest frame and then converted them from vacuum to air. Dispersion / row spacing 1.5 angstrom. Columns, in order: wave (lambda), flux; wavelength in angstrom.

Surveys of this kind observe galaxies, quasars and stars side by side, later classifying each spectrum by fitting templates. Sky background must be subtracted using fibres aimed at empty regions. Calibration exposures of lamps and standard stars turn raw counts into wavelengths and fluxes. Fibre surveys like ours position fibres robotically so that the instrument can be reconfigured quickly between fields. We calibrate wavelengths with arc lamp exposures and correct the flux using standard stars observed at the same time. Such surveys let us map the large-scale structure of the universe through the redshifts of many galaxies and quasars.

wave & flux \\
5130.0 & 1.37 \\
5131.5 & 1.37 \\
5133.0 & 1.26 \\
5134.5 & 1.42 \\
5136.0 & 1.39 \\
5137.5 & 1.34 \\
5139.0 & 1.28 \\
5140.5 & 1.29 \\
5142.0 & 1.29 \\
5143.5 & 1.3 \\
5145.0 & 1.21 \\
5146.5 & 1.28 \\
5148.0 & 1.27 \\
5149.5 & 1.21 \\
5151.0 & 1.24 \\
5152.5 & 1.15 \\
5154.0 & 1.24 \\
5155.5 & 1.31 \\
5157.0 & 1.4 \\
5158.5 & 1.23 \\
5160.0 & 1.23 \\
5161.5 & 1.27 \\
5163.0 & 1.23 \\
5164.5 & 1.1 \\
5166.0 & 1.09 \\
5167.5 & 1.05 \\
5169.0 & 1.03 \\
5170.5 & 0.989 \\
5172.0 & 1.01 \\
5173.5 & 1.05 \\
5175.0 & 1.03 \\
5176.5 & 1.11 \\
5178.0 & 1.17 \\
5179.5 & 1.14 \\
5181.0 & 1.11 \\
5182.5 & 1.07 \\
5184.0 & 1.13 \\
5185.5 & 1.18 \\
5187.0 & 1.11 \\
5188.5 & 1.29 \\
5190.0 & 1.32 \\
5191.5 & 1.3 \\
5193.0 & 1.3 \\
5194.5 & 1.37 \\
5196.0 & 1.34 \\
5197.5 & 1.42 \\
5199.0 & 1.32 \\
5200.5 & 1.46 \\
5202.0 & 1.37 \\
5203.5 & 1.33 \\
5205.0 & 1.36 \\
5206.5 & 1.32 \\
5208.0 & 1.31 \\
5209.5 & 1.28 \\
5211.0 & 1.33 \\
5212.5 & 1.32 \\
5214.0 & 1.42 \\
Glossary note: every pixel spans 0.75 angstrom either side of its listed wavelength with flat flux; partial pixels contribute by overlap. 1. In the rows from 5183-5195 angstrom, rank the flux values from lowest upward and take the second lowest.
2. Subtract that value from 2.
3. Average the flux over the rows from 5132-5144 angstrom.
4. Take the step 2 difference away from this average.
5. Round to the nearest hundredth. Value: 0.45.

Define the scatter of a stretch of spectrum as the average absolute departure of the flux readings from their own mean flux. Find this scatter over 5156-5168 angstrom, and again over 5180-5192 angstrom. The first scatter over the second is 1.0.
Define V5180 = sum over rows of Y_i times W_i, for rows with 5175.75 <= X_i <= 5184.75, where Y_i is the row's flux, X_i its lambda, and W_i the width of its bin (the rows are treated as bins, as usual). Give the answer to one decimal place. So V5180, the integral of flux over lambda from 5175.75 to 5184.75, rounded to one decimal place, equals 10.1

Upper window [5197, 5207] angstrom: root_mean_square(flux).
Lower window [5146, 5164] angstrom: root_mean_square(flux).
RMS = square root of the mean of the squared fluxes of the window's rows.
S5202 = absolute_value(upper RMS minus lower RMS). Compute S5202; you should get 0.11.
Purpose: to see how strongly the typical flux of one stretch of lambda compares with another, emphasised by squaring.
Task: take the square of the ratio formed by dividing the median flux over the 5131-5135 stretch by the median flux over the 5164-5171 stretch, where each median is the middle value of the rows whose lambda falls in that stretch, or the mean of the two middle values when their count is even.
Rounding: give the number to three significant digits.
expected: 1.70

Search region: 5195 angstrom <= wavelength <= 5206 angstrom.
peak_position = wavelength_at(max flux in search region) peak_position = 5200.5 angstrom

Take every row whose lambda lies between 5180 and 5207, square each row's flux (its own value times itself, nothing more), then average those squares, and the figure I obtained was 1.66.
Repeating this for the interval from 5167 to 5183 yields 1.15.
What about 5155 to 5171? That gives 1.40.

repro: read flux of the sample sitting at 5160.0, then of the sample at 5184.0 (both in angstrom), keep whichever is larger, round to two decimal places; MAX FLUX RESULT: 1.23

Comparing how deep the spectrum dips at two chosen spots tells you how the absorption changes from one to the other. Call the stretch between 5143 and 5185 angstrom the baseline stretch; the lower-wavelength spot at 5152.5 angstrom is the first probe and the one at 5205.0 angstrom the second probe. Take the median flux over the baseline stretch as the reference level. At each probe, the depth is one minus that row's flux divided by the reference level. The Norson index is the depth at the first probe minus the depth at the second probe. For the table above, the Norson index 0.18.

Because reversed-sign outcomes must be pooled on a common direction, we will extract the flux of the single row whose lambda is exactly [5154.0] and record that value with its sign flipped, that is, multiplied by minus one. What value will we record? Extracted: -1.24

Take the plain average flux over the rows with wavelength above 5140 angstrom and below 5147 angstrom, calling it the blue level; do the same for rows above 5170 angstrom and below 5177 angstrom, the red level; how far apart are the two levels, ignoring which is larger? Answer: 0.24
